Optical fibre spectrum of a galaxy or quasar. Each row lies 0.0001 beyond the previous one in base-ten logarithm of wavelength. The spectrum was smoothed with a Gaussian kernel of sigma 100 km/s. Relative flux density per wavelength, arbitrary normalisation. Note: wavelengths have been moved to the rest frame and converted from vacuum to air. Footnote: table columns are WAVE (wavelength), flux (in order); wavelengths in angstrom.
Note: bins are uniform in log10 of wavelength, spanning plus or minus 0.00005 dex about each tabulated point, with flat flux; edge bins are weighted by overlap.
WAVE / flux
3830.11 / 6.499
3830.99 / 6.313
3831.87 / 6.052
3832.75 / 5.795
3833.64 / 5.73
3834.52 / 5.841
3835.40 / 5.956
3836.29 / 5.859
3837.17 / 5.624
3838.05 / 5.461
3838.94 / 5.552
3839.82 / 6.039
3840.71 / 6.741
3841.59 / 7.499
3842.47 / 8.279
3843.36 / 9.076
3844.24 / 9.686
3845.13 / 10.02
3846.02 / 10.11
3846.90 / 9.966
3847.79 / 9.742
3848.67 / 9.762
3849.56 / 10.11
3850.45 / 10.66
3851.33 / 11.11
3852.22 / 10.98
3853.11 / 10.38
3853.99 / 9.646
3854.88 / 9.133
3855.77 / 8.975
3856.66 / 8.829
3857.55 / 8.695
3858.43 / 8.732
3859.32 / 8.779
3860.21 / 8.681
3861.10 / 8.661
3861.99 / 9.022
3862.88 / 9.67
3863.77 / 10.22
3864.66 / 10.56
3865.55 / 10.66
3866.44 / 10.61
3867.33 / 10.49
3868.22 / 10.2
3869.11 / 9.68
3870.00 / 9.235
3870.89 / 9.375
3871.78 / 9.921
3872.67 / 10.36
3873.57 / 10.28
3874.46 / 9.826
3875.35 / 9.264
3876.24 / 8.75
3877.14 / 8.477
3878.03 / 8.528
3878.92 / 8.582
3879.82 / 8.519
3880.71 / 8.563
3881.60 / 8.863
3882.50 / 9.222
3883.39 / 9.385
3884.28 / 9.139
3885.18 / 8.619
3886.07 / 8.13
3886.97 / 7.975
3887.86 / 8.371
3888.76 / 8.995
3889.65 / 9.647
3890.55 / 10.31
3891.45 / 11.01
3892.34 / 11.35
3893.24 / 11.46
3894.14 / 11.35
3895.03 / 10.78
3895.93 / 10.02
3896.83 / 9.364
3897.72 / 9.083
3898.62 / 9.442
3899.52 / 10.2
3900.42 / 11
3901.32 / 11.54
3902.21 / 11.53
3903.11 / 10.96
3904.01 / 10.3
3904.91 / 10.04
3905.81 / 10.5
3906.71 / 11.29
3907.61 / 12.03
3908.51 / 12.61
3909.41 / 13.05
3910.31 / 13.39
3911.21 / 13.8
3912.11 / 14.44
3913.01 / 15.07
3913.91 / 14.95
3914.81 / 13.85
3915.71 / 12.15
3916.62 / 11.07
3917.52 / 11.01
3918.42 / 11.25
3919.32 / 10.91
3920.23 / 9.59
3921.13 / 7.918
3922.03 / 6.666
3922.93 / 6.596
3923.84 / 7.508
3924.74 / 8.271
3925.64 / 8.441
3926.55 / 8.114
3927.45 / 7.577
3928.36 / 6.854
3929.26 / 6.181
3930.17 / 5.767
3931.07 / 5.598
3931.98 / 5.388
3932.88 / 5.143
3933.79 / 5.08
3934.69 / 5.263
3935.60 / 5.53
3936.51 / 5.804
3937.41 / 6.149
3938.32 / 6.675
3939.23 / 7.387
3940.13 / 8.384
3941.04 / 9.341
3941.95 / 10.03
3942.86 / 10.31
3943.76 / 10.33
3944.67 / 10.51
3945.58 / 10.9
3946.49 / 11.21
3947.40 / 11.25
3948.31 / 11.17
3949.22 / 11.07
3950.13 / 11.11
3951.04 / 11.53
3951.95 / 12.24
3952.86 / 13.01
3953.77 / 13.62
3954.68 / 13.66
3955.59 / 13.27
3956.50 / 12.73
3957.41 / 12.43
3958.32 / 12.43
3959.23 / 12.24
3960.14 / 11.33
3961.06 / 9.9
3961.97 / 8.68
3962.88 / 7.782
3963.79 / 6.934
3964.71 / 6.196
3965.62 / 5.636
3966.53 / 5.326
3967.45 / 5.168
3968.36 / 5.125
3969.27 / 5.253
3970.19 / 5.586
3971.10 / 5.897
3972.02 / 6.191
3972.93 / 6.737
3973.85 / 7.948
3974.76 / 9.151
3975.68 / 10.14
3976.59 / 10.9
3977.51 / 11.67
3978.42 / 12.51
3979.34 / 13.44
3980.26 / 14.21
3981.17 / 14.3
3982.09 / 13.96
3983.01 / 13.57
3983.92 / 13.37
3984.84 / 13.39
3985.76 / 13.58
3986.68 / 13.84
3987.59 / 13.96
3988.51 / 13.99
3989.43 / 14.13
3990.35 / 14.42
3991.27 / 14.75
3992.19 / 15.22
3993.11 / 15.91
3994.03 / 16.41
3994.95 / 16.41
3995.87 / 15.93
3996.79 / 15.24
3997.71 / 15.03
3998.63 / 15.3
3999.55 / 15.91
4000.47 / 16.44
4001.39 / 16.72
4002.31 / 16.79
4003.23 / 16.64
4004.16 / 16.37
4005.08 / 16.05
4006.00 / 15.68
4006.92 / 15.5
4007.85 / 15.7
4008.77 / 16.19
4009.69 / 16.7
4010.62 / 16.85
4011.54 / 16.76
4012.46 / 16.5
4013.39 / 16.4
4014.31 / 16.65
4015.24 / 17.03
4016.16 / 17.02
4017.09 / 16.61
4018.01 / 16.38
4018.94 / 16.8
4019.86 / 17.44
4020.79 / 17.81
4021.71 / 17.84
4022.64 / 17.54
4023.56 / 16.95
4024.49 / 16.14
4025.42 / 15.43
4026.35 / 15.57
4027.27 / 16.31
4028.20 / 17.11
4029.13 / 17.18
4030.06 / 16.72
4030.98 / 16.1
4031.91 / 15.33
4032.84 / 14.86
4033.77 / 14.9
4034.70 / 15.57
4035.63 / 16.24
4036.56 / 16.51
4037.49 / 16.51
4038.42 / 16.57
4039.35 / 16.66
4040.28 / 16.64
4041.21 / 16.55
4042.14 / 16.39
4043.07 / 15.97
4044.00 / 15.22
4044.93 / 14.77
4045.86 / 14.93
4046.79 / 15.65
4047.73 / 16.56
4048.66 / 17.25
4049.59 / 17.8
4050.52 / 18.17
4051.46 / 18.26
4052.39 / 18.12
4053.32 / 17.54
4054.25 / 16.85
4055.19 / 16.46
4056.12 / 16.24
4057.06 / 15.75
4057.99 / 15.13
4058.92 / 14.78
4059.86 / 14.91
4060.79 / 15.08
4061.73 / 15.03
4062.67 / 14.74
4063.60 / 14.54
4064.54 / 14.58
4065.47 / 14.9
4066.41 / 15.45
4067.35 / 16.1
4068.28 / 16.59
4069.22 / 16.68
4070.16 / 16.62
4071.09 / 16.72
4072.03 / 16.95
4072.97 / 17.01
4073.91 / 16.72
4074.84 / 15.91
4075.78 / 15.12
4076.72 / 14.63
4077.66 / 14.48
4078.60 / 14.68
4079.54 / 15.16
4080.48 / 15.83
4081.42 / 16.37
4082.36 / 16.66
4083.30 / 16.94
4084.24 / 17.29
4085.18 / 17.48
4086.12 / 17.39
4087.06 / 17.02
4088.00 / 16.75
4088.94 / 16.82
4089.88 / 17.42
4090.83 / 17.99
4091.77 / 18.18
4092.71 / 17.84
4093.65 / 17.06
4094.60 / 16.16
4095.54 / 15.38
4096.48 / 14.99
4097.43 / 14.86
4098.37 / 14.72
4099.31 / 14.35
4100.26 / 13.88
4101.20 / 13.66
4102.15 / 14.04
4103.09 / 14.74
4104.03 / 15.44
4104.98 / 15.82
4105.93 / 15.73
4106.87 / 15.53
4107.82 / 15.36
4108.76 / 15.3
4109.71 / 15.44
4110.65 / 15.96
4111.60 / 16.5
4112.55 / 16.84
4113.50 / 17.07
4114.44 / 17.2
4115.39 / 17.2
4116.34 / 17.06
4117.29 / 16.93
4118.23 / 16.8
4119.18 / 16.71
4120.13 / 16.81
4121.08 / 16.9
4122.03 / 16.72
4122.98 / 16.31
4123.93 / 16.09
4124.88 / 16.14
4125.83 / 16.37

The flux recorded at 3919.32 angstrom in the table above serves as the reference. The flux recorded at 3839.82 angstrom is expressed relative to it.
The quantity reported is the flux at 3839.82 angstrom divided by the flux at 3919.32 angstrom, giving 0.55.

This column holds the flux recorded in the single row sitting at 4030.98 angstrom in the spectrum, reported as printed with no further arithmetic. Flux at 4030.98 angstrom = 16.1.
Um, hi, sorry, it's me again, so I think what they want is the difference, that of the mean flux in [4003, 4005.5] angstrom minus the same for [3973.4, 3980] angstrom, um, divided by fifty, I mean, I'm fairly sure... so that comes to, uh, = 0.11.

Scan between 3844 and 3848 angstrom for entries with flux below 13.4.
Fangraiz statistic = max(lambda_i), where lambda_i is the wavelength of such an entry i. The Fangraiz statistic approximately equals 3847.79 angstrom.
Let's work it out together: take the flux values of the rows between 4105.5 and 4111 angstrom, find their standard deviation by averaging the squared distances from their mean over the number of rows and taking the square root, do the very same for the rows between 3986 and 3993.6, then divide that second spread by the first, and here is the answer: 3.0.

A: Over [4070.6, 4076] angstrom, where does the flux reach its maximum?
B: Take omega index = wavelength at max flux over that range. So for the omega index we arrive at 4072.97 angstrom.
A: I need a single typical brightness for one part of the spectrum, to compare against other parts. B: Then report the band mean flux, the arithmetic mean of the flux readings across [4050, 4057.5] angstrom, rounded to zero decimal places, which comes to 17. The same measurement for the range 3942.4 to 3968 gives 10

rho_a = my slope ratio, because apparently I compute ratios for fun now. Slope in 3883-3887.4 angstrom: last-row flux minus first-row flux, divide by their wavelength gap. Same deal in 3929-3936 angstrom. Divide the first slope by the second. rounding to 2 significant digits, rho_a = 3.8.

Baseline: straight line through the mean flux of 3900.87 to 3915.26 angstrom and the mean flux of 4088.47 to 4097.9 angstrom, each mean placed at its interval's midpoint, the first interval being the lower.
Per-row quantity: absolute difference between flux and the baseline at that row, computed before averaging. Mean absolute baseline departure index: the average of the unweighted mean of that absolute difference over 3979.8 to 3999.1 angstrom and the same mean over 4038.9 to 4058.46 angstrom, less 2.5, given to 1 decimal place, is -1.6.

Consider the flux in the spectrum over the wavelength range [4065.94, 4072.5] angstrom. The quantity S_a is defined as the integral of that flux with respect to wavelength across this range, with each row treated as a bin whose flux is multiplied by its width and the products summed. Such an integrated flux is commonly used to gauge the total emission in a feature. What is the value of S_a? 108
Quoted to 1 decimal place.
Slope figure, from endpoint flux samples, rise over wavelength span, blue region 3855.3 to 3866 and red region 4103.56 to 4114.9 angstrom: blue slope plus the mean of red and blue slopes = 0.3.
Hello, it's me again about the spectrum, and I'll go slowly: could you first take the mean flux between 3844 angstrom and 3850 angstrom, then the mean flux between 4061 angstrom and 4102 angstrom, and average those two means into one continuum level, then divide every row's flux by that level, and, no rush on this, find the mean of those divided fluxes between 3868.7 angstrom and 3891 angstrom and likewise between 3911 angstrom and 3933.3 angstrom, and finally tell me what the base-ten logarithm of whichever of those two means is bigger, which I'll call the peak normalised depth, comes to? -0.14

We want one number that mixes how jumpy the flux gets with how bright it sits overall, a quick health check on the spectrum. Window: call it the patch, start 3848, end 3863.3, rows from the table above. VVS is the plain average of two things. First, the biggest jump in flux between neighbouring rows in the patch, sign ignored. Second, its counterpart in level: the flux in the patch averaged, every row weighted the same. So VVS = 5.13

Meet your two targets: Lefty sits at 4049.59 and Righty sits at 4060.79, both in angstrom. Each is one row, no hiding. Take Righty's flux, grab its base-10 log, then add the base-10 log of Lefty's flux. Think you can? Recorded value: 2.43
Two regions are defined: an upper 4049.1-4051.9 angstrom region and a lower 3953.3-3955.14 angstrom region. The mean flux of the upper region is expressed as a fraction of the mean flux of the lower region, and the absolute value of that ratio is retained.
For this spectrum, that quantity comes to 1.3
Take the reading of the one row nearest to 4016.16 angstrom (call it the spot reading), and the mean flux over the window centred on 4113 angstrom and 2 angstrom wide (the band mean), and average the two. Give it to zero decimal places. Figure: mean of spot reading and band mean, 17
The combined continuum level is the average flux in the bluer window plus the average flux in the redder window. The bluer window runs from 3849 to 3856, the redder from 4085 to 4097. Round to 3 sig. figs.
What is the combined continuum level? 27.1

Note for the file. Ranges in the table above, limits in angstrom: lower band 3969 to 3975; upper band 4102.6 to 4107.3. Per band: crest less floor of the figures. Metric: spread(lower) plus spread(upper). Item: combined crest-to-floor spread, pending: 5.0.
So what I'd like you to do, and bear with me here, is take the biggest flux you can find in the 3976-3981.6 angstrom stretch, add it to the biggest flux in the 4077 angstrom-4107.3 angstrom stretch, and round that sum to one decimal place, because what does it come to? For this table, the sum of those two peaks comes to 32.5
